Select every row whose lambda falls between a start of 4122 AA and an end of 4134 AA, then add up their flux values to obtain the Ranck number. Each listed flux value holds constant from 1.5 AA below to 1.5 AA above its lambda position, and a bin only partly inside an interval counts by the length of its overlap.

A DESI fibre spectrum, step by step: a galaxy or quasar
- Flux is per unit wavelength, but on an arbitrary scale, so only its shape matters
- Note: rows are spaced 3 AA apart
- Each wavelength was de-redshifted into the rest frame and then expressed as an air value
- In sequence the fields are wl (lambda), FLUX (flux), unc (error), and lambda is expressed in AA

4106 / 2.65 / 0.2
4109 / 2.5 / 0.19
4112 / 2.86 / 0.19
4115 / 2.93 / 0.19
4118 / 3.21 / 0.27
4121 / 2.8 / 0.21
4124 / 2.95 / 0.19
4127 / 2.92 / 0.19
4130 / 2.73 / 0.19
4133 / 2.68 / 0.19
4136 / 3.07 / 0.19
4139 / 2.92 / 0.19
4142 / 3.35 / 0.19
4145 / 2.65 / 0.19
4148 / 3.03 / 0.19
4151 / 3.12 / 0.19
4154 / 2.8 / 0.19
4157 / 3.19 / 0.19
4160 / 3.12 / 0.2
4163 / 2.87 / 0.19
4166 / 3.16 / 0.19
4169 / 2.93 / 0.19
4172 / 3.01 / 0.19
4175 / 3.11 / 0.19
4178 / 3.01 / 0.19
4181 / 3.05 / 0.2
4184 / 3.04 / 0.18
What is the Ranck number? 11.3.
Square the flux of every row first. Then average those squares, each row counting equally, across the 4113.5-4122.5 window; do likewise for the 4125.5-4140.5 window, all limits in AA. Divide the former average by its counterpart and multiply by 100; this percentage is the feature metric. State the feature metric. 108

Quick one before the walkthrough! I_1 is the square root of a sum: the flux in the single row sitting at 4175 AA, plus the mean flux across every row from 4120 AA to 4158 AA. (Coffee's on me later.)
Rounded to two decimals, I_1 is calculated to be 2.46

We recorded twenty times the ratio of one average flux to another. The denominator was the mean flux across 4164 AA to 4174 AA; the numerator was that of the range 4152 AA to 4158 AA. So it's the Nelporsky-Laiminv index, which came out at 19.7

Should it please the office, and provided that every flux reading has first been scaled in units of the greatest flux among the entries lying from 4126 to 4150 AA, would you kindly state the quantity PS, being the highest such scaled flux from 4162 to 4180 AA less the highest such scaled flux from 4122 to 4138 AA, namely 0.027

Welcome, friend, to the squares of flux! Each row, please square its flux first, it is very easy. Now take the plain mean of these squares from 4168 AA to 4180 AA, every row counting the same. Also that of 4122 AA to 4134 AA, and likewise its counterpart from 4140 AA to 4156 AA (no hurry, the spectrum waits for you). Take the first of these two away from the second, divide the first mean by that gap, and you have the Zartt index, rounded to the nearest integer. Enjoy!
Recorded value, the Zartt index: 9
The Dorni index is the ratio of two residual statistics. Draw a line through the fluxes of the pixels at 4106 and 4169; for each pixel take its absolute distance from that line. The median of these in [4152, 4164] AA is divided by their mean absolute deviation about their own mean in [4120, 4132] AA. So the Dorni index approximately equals 2.05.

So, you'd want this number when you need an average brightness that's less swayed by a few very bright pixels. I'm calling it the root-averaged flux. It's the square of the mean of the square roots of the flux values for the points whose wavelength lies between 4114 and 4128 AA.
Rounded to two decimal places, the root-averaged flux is 2.96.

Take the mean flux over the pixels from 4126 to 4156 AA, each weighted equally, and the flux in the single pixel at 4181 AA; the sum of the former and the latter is 5.98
